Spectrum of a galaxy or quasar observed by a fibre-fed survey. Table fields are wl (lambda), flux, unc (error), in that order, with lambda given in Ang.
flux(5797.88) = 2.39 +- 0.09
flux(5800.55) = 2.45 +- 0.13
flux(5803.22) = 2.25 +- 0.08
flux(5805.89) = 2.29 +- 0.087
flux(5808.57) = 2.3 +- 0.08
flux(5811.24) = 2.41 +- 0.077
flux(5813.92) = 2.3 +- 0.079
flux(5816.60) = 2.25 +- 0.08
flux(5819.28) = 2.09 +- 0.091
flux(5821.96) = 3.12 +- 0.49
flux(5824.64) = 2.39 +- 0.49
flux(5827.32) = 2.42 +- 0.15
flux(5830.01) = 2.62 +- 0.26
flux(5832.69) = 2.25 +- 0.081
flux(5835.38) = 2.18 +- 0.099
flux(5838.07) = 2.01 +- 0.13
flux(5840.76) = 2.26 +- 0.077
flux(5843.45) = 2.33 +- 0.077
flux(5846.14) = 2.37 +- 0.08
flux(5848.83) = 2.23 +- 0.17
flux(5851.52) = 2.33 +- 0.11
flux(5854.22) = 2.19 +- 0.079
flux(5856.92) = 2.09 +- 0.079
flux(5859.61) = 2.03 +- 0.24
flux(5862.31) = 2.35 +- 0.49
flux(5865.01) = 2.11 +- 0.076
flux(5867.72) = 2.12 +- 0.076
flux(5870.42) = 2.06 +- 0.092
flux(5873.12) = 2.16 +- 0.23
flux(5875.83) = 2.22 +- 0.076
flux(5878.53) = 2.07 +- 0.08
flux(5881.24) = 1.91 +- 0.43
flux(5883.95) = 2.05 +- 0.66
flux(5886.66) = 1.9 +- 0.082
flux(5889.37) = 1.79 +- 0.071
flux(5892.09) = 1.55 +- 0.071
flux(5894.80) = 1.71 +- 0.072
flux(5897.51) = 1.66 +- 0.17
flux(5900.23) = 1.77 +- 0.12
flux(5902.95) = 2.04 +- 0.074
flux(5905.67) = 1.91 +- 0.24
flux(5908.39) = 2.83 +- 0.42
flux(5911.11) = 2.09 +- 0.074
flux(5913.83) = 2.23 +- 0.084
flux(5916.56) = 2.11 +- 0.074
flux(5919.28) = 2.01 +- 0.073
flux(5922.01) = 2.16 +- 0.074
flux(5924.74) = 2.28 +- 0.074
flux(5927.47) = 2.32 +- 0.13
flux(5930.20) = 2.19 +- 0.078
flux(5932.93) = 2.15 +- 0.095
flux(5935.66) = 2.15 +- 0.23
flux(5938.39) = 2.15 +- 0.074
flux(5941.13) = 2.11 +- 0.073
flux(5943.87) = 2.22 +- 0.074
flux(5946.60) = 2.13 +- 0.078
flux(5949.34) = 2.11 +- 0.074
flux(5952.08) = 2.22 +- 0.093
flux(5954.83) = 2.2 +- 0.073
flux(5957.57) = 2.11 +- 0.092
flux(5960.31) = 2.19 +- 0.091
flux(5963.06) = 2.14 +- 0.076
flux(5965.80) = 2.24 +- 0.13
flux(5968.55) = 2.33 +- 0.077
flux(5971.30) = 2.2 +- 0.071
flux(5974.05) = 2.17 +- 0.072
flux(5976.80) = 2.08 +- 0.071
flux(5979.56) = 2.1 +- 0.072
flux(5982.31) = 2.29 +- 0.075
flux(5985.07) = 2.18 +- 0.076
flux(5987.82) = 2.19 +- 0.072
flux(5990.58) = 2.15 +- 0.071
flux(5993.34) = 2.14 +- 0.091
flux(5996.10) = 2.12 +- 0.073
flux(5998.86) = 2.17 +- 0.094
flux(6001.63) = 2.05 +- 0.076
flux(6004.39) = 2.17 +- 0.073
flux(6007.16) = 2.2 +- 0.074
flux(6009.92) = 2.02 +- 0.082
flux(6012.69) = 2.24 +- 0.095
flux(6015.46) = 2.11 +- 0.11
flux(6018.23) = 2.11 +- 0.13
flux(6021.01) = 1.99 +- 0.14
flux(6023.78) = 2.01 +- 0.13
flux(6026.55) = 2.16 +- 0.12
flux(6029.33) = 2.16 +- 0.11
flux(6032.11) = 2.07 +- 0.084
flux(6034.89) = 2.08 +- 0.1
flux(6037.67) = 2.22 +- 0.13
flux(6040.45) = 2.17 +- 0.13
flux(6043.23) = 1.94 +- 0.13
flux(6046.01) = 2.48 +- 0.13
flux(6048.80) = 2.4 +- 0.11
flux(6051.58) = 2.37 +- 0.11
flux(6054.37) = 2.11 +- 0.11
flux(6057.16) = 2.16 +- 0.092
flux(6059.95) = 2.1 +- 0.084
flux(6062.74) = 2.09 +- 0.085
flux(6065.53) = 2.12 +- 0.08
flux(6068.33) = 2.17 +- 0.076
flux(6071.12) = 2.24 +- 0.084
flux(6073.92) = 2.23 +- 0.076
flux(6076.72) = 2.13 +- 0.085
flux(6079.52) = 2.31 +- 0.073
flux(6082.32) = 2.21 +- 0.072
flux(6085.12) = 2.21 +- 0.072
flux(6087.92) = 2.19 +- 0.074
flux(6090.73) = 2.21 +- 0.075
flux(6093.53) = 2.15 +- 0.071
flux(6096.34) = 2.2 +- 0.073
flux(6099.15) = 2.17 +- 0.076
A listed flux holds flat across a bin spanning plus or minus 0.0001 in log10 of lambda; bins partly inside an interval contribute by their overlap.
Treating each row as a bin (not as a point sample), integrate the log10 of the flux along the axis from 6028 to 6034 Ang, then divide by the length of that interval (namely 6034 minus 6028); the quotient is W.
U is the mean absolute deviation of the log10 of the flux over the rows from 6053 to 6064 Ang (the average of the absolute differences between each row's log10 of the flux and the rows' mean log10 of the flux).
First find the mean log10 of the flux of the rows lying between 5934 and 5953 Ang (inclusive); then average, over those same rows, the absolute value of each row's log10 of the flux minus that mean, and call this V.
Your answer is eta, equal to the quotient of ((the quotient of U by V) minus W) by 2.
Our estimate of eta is 0.15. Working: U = 0.005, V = 0.0073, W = 0.324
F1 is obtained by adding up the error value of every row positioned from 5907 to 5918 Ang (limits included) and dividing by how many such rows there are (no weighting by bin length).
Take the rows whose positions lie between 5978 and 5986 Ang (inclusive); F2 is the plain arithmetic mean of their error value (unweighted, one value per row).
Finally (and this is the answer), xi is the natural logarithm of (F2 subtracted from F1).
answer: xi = -2.4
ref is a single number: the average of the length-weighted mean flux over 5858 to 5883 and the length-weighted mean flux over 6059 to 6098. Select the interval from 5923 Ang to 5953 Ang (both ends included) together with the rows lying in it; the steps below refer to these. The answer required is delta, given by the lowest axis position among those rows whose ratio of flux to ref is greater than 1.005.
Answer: 5924.74 Ang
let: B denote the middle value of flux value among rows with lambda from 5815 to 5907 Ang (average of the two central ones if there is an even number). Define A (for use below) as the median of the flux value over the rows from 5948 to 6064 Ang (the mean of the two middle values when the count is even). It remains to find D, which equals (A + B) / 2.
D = 2.14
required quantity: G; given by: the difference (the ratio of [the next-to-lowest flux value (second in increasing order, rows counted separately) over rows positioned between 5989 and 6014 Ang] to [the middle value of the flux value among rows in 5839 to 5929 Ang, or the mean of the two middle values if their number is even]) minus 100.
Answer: -99.0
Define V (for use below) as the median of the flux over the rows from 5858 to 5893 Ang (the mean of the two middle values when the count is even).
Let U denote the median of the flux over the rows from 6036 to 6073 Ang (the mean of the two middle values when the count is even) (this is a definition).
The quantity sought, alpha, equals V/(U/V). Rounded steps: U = 2.17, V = 2.06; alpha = 1.96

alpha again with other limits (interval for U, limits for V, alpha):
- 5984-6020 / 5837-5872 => 2.23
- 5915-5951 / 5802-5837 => 2.46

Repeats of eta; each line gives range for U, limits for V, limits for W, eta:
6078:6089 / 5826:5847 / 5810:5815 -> -0.03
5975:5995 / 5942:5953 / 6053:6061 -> 0.34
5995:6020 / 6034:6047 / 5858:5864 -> 0.04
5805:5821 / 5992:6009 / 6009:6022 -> 0.70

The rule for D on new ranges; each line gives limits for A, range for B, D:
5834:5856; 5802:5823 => 2.27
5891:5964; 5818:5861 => 2.20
